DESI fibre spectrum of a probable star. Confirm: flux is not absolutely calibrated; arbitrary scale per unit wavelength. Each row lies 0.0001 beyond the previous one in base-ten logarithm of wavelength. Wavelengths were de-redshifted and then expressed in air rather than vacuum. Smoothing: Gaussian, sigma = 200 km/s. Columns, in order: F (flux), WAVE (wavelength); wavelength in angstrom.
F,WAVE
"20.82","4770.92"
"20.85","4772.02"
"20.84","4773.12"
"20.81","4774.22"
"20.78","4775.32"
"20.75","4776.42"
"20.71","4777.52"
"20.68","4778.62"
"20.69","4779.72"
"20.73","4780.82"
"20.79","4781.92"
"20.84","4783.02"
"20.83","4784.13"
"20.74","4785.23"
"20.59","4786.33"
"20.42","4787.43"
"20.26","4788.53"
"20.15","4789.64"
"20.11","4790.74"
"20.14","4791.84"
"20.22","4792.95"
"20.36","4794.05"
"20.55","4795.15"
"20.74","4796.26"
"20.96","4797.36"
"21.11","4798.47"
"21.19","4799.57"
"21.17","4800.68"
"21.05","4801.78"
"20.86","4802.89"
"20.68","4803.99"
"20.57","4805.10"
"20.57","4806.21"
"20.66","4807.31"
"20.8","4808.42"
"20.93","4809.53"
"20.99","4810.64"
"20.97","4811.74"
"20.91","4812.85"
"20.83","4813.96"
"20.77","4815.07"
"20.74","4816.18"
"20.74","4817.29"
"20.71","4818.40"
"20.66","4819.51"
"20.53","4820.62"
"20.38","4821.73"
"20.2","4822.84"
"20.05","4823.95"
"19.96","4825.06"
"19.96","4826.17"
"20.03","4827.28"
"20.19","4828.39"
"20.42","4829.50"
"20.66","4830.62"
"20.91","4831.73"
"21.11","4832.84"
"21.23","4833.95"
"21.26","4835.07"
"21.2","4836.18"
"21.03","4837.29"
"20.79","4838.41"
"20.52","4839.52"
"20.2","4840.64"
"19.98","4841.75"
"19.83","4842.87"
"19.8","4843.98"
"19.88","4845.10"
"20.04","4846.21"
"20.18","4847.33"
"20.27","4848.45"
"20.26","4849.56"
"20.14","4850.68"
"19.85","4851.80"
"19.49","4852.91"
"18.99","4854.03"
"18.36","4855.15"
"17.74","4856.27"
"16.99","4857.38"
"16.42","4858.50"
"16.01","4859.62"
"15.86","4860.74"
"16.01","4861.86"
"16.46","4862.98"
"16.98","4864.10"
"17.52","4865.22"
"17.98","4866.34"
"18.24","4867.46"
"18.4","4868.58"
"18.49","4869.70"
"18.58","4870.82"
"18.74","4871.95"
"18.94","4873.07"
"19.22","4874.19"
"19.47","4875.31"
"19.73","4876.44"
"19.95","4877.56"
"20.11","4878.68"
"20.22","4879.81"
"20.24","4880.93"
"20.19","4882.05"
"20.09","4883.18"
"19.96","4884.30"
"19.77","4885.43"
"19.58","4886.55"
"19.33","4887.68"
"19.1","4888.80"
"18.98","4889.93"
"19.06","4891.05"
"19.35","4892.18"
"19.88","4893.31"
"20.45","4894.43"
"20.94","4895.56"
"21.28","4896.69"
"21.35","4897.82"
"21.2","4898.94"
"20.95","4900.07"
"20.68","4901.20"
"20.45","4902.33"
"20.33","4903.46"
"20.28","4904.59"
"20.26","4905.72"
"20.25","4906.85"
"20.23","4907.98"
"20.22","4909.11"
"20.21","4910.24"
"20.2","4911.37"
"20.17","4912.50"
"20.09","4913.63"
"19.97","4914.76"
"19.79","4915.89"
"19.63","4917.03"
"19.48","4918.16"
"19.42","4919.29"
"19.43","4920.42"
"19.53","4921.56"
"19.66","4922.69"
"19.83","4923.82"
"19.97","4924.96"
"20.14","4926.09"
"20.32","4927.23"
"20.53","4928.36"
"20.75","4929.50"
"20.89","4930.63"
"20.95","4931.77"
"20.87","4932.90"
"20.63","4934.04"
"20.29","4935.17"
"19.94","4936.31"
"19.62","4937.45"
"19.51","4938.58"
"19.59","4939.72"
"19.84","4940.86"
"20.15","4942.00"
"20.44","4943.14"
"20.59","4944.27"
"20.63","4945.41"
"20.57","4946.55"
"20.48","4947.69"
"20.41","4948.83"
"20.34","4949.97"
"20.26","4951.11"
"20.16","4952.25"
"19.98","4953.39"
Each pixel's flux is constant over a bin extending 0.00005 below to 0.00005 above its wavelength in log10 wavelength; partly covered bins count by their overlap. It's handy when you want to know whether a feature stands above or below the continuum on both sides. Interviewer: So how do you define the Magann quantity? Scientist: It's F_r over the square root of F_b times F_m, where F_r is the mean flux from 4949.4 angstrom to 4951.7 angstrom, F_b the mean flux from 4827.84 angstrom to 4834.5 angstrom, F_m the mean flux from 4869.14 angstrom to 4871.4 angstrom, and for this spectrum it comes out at 1.04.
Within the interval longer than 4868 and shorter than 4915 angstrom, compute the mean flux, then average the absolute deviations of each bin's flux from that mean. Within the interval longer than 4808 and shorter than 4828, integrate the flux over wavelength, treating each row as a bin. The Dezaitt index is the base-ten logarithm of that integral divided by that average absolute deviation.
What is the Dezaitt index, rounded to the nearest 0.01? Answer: 2.85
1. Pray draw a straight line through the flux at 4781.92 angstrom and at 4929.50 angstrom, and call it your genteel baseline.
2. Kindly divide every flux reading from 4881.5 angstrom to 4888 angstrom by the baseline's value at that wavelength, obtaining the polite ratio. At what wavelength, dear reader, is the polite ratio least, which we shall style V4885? 4887.68 angstrom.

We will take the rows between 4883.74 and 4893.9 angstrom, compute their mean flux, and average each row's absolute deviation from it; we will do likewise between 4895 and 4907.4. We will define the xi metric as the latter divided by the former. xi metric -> 1.2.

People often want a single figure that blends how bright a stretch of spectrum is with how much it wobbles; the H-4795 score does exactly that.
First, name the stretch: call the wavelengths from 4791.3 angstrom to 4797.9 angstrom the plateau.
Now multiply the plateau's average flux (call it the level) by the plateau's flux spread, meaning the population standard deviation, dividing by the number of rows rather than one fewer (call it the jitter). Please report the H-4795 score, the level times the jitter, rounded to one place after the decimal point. 5.9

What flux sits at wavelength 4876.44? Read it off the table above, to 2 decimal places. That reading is 19.73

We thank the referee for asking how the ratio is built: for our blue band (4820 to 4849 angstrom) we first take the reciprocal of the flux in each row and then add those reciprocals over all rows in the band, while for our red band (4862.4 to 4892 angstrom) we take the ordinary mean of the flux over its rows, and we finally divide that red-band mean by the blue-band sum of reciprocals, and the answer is 14.9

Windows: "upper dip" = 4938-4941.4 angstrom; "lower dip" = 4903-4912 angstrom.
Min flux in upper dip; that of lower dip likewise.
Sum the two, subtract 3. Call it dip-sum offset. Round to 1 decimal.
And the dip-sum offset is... 36.7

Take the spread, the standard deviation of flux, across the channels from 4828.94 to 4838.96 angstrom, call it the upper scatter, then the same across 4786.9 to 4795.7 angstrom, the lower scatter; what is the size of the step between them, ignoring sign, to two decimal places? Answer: 0.13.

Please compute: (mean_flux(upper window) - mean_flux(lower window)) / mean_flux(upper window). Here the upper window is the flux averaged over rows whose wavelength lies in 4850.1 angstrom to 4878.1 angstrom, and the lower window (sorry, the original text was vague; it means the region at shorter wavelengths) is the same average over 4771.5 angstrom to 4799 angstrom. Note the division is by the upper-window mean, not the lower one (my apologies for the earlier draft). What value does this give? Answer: -0.13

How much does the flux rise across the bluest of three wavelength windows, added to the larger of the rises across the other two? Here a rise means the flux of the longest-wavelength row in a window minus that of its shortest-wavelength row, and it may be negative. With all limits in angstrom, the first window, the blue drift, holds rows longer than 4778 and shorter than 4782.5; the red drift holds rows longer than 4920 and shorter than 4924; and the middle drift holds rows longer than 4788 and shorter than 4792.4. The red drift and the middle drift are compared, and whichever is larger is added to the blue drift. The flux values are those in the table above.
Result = 0.5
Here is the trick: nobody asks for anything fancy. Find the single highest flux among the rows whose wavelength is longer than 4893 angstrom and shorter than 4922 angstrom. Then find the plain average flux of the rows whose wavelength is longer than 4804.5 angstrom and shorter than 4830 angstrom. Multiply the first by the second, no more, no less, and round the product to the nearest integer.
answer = 439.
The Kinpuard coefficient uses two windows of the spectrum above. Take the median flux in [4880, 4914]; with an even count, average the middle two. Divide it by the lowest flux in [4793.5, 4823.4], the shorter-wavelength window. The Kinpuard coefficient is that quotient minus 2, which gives -1.00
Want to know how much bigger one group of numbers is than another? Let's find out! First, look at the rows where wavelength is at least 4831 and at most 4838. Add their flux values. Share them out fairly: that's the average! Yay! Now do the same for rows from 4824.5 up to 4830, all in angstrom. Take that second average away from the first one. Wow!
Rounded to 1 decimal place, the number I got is 1.0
